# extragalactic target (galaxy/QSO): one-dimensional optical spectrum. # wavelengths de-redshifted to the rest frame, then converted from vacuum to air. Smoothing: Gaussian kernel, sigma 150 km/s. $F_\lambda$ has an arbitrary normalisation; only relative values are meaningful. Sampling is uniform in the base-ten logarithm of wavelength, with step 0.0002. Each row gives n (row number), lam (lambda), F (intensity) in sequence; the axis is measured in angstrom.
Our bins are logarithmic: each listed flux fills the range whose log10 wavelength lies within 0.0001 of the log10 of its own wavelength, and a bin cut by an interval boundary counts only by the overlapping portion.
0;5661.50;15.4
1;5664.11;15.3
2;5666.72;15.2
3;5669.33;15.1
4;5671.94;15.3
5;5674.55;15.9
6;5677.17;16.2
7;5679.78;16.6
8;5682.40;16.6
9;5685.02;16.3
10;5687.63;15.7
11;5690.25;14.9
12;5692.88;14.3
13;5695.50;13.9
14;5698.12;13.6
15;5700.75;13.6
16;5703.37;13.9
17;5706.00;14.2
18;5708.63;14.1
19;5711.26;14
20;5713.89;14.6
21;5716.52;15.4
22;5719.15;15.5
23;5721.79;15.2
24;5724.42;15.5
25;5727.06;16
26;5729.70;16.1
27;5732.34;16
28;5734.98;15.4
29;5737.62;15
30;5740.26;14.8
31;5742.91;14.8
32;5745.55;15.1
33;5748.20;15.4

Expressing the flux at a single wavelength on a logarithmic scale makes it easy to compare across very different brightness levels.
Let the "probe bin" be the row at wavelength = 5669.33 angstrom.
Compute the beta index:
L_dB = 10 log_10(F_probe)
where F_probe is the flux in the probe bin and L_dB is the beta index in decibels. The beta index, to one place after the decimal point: 11.8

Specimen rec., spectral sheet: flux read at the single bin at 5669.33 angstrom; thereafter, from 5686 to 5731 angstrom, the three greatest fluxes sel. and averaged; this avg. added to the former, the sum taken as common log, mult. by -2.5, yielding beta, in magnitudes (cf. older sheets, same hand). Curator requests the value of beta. -3.73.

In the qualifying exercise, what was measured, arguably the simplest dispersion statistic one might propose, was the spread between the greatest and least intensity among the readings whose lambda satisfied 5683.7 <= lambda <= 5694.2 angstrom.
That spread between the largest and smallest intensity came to 2.0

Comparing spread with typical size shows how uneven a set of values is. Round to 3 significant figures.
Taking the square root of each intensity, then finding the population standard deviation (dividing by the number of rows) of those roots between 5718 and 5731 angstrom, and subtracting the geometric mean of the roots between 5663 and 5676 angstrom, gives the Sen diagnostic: -3.88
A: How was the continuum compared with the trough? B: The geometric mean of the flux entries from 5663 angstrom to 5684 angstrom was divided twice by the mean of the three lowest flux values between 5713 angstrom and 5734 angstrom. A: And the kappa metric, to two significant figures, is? 0.069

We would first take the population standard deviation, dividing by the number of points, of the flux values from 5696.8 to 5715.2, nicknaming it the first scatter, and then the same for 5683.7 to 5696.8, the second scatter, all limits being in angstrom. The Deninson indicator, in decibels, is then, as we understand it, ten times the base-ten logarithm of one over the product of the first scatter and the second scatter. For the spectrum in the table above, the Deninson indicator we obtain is 5.4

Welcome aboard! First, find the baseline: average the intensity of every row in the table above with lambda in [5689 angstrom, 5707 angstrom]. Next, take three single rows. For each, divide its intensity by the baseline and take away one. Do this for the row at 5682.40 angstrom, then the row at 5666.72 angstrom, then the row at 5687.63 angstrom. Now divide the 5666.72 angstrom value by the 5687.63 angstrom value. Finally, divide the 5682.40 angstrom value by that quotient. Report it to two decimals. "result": 0.26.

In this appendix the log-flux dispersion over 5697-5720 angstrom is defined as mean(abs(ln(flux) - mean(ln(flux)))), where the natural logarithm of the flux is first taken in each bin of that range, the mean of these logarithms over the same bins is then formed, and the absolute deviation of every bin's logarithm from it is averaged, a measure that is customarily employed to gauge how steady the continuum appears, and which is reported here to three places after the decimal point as 0.039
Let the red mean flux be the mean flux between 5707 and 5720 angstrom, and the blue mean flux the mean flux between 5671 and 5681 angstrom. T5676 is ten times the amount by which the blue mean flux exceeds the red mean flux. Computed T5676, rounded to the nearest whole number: 13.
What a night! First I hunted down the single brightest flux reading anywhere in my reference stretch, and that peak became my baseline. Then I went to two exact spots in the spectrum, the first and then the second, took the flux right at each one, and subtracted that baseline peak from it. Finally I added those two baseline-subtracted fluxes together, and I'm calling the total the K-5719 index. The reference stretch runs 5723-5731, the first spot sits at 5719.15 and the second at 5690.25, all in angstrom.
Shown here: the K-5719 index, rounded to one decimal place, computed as -1.8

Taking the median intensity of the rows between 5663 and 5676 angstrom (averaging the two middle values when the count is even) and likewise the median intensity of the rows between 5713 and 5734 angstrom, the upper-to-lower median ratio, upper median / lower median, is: 1.01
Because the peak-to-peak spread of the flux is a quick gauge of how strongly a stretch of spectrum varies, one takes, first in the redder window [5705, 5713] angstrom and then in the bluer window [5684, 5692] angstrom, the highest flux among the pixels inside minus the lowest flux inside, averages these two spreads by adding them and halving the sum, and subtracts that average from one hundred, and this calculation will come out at 99.2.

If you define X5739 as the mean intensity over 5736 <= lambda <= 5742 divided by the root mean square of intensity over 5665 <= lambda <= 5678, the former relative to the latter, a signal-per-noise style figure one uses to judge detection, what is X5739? 0.96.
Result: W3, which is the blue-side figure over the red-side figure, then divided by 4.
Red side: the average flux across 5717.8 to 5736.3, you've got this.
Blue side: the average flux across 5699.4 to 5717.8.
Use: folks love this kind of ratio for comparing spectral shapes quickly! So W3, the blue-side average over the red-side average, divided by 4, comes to 0.227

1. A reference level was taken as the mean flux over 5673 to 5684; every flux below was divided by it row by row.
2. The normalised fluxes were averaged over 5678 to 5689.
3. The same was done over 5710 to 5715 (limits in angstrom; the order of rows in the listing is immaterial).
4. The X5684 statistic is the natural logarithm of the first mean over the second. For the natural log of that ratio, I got 0.131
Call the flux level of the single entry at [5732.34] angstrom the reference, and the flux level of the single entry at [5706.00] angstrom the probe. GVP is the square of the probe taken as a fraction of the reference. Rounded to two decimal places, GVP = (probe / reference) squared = 0.79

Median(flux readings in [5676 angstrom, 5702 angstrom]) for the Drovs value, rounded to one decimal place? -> 15.3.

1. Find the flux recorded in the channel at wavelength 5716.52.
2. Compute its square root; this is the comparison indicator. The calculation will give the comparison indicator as 3.92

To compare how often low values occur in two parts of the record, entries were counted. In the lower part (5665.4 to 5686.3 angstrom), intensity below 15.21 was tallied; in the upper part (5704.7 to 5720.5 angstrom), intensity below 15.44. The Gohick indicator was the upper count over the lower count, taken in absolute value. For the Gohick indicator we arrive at 2.5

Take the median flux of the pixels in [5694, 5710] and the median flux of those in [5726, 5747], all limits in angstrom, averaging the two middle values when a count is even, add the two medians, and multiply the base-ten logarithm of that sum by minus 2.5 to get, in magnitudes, -3.66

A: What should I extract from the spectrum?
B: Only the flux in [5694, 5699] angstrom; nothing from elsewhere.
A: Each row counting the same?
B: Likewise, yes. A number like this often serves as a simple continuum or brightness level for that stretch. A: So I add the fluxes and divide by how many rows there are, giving 13.8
